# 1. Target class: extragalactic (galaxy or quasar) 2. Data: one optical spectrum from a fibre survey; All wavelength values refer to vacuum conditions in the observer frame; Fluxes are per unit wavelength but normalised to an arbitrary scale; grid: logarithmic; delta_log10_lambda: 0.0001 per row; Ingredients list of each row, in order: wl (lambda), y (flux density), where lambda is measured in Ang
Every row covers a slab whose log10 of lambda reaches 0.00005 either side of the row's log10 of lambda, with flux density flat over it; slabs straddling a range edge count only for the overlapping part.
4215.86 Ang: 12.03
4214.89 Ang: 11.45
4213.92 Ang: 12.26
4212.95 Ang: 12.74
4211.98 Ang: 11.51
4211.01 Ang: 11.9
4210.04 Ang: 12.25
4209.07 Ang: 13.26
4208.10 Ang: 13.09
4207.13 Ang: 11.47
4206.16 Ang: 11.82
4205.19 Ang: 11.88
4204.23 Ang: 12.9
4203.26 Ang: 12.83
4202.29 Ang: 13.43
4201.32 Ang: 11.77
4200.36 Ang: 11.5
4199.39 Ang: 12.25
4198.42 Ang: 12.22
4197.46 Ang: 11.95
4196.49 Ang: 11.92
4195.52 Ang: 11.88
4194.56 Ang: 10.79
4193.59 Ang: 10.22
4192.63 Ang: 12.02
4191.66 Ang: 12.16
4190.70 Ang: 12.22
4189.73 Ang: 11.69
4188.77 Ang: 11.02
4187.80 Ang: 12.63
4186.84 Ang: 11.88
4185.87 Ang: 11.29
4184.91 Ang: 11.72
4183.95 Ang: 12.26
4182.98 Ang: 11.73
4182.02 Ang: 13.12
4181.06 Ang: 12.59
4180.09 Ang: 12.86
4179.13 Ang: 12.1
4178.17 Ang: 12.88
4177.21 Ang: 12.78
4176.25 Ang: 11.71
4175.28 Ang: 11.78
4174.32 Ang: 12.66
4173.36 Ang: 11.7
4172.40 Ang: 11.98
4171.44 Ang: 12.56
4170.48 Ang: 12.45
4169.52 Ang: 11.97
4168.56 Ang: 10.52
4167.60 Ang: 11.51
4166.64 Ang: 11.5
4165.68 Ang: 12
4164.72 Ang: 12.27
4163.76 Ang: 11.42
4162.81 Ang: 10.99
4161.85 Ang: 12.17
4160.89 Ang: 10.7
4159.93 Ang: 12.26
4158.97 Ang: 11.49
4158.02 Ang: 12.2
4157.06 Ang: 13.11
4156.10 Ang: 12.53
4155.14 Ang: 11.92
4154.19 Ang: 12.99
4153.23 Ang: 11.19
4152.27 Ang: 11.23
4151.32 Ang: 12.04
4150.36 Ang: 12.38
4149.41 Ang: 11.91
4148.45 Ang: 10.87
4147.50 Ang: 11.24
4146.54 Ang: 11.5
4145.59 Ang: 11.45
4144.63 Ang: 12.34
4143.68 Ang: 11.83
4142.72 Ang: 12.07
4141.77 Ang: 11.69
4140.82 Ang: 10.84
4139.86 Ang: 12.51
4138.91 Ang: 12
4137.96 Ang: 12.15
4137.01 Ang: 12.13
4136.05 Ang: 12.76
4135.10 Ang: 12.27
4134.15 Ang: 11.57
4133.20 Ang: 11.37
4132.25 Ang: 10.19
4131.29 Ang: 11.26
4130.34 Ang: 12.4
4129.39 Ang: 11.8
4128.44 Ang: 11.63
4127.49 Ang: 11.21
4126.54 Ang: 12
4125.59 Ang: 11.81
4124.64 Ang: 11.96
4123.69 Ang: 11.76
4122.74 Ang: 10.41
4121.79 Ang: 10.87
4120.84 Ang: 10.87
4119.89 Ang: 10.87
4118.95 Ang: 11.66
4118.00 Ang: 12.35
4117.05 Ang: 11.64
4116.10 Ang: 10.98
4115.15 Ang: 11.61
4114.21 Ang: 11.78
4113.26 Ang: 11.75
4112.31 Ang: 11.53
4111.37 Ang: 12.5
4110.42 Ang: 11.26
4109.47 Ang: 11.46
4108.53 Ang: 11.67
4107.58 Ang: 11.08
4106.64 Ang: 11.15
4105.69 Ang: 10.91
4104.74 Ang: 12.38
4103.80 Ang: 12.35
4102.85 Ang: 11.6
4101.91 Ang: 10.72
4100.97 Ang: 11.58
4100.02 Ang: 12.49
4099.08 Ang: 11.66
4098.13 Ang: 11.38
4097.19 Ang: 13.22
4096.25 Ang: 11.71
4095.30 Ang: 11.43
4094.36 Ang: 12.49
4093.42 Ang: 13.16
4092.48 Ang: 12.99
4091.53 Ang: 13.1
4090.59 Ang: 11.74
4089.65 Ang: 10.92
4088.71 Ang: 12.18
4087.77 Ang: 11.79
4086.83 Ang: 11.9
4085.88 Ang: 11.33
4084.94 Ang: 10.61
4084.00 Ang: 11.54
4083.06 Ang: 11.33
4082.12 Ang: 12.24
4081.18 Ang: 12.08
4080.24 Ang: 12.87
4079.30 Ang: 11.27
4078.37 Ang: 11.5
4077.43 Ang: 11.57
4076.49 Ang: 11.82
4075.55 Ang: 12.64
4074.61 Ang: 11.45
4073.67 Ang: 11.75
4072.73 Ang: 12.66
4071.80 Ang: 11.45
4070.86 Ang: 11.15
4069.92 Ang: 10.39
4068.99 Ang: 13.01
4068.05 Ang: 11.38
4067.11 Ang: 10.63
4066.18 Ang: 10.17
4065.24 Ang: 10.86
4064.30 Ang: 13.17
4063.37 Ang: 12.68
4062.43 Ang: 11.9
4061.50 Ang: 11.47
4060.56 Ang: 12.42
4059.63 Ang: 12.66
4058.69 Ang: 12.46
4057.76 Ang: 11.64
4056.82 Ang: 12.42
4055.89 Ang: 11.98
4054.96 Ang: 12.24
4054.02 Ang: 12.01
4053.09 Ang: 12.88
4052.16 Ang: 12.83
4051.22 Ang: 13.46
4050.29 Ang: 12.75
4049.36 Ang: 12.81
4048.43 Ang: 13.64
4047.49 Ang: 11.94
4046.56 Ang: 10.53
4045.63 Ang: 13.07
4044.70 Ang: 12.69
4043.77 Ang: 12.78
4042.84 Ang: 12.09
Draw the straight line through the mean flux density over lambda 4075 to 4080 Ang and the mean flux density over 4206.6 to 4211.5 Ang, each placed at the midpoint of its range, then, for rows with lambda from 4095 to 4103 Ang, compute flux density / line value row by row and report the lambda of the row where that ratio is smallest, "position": 4101.91 Ang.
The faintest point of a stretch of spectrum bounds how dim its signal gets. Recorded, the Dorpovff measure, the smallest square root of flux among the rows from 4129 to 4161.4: 3.19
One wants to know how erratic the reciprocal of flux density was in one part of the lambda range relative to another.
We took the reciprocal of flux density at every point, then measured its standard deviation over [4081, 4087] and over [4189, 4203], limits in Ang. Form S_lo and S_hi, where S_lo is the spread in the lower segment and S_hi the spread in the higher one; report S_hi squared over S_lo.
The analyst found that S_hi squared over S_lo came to 0.007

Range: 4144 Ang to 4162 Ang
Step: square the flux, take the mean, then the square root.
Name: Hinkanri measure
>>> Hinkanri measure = 11.9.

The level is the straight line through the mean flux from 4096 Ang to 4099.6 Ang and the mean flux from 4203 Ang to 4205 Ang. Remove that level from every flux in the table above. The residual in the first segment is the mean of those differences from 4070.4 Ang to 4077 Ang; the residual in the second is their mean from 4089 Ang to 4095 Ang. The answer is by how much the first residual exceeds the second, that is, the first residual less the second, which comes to -0.4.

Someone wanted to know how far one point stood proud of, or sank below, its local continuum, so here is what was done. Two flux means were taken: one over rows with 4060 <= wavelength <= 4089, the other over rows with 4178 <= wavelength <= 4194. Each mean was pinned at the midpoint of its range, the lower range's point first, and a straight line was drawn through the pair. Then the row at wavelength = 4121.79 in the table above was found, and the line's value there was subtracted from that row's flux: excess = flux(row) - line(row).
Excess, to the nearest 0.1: -1.0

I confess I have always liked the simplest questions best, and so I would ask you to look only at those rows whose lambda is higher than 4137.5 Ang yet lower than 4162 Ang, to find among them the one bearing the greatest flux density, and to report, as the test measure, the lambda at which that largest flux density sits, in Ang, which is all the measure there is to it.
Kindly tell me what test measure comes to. 4157.06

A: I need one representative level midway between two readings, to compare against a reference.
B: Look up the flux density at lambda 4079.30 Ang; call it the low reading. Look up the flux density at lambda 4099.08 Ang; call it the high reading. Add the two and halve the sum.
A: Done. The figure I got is 11.5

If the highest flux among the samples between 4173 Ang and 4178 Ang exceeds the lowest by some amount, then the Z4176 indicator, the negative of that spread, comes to -1.1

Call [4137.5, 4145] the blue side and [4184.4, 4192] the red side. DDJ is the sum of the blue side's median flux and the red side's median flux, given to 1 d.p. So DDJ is 23.8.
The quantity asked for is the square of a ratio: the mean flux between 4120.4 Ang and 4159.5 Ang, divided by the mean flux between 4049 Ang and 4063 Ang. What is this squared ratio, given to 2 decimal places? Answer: 0.90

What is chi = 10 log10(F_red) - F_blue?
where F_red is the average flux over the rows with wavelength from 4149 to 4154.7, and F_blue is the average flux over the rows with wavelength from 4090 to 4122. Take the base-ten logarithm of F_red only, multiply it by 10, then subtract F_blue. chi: -1.0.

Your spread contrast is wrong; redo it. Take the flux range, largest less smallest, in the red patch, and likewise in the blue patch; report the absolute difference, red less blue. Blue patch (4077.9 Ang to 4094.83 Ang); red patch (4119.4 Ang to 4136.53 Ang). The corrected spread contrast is 0.0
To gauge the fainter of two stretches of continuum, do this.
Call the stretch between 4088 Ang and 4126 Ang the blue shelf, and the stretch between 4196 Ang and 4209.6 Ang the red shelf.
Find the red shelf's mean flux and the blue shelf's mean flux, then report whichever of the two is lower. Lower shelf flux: 11.7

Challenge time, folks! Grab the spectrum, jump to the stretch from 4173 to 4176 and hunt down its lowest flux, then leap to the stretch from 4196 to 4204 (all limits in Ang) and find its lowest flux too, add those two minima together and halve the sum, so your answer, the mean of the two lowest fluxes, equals 11.6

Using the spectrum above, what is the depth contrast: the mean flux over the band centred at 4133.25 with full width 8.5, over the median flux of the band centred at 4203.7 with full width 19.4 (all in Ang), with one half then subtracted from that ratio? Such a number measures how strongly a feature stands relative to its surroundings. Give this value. 0.484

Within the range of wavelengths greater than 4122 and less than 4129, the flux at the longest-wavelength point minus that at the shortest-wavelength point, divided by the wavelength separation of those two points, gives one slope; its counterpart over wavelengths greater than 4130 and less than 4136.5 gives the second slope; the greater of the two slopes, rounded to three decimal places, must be 0.214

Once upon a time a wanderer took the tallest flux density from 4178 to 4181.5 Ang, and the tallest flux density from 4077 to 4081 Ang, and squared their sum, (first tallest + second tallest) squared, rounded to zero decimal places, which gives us 663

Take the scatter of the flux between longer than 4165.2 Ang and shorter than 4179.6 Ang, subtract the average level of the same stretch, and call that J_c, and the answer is -11.4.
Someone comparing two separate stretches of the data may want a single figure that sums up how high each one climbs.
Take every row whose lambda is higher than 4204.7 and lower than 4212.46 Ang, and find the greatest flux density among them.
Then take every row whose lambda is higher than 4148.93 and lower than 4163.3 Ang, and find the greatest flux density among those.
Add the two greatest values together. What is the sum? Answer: 26.4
